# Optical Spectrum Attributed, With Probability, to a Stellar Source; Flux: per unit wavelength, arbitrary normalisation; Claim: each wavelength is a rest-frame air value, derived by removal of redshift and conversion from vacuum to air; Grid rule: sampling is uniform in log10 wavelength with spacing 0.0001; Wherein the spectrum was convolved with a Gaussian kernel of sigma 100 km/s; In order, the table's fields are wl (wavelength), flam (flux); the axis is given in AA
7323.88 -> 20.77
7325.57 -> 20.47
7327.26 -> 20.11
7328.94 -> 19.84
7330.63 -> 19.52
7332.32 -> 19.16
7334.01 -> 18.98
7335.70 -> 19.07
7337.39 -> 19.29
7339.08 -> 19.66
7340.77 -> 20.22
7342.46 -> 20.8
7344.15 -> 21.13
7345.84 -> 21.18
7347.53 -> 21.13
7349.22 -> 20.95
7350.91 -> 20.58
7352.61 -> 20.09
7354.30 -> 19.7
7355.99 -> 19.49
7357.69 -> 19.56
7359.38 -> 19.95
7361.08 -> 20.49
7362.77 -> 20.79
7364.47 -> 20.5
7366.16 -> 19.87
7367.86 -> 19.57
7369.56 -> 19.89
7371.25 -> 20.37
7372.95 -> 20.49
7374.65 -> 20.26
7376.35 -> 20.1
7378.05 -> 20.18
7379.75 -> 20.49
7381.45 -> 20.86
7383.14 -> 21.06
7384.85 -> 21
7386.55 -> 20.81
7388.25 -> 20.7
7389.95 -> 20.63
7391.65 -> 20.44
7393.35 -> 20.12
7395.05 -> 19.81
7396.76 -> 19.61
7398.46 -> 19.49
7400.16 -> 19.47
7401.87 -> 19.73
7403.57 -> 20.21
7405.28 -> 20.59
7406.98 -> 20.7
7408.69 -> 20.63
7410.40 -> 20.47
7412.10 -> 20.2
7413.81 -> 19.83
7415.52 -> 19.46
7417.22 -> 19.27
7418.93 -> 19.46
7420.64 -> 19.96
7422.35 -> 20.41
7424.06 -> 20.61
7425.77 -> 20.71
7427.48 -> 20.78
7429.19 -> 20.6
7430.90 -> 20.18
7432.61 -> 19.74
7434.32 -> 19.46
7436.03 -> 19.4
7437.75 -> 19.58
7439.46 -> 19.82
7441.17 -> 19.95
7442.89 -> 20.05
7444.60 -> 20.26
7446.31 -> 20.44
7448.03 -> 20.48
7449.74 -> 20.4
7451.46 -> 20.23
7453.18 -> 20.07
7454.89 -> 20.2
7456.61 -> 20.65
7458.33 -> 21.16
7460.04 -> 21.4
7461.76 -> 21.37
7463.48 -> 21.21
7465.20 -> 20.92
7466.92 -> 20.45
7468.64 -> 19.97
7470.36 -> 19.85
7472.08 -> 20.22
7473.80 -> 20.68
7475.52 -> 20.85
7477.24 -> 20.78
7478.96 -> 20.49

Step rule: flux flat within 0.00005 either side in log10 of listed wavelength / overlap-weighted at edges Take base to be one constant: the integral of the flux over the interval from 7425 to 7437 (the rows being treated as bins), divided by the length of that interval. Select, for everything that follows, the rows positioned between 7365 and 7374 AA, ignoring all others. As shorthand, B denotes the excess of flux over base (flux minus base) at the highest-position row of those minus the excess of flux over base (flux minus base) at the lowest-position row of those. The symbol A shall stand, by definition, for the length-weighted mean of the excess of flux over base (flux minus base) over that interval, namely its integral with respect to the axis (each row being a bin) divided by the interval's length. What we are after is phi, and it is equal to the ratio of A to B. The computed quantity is -0.1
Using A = -0.05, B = 0.6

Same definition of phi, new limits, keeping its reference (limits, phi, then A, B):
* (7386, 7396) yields -0.3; 0.29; -1.0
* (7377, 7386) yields 0.7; 0.59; 0.8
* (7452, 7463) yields 0.5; 0.69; 1.3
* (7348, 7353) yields -0.6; 0.51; -0.9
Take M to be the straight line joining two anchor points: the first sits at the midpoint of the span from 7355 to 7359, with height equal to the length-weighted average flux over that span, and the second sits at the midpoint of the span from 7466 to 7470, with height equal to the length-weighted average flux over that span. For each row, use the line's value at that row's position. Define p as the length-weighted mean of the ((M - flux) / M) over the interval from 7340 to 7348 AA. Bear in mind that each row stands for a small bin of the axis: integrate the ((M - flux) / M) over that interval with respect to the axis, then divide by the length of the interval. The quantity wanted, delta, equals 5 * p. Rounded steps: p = -0.070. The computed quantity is -0.35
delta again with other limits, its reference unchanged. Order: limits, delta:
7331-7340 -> 0.06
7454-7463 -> -0.21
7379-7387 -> -0.28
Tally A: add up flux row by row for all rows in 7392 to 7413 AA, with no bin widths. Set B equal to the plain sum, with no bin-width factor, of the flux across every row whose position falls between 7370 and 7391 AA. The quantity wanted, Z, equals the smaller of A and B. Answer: 241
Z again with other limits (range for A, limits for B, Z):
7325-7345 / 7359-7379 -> 238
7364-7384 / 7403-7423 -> 241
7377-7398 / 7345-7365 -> 244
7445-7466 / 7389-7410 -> 241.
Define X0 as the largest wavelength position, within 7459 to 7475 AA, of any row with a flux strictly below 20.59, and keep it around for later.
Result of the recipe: 7472.08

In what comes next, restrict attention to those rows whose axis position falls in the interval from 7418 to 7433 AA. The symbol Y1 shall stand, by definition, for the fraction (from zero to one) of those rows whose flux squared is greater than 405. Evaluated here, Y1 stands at 0.7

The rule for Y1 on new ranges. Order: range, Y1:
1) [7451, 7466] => 0.9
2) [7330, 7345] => 0.3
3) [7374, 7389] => 0.9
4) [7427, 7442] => 0.3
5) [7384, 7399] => 0.6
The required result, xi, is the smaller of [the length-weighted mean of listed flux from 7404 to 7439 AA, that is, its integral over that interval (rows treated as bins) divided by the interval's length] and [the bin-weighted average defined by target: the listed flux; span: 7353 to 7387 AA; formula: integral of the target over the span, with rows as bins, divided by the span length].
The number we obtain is 20.1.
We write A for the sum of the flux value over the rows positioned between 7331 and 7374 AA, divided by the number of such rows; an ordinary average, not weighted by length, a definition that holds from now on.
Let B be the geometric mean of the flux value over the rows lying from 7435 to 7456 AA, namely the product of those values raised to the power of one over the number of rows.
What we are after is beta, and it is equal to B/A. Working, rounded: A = 20.1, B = 20.1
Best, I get 1.00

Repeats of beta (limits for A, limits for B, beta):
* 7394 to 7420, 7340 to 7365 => 1.03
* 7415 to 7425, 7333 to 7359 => 1.01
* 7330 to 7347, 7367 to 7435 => 1.02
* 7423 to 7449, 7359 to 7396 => 1.01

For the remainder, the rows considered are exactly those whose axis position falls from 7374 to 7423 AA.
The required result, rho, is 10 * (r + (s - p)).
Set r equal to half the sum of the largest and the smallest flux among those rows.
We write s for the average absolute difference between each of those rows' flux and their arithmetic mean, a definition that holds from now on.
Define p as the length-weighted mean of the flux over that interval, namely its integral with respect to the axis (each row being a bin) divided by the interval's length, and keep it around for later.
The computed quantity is 3.9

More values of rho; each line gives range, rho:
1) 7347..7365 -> 5.2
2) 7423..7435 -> 2.4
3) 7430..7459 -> 5.1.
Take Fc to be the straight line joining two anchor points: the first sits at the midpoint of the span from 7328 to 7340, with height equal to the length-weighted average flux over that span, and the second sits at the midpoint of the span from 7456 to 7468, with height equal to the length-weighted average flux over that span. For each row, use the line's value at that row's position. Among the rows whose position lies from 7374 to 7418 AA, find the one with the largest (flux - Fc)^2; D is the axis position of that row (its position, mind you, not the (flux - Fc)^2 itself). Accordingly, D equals 7417.22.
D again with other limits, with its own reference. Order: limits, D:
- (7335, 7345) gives 7344.15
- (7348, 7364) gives 7349.22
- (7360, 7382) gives 7362.77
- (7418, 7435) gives 7434.32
